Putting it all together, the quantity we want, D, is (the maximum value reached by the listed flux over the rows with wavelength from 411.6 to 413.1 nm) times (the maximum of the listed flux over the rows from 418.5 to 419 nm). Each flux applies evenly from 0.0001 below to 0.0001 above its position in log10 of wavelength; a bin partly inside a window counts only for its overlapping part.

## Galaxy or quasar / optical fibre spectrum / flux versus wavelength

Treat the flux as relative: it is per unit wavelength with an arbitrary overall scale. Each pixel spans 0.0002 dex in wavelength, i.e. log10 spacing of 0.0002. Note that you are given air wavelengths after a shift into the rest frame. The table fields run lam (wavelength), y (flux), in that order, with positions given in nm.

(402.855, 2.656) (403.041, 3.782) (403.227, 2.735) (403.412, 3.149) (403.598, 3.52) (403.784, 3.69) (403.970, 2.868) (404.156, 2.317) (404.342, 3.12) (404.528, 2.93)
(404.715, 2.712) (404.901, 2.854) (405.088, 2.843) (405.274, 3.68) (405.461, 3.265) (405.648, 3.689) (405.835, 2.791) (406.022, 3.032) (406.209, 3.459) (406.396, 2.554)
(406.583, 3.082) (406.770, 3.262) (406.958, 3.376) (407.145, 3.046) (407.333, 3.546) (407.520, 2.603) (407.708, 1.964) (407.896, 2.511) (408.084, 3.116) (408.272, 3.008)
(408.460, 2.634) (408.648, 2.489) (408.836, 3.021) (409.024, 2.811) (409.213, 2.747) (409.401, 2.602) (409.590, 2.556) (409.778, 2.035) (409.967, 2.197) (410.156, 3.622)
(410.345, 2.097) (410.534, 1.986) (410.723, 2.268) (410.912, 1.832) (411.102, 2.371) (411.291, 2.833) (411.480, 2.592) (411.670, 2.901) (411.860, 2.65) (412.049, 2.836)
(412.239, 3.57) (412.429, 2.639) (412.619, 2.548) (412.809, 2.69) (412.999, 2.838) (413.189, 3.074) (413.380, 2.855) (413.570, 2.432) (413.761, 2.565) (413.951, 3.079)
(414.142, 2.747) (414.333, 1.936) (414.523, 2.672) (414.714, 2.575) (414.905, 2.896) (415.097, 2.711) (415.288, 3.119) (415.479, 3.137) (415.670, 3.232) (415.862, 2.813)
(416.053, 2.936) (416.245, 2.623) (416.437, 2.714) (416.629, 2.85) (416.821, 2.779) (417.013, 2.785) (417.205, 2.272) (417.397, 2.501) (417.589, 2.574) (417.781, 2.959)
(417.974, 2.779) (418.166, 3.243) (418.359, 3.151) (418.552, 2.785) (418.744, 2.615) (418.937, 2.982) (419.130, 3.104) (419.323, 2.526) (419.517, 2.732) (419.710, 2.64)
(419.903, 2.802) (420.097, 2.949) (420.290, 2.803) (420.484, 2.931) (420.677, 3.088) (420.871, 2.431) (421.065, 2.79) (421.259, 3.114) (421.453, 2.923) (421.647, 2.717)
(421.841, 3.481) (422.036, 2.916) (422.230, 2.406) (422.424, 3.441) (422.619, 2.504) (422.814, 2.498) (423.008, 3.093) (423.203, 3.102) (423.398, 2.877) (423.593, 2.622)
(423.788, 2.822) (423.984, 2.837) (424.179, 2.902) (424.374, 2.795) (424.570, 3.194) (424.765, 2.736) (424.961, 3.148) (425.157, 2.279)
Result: 10.6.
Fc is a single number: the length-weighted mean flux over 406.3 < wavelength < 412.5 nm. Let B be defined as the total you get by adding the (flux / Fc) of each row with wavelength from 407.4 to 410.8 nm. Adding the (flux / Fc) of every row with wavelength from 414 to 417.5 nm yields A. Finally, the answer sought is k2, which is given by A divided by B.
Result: 1.07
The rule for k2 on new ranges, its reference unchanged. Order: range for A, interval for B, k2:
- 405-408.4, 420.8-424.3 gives 1.07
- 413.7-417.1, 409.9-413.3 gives 1.06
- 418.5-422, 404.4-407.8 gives 0.94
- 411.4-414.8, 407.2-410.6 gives 1.03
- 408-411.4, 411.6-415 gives 0.93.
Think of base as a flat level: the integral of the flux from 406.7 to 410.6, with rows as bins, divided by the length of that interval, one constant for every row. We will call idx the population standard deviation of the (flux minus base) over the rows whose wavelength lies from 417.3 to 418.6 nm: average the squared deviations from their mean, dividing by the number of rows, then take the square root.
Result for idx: 0.26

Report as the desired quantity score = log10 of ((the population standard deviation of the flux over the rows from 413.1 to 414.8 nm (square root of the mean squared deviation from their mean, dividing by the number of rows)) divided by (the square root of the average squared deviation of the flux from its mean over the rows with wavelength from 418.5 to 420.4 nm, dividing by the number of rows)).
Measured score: 0.29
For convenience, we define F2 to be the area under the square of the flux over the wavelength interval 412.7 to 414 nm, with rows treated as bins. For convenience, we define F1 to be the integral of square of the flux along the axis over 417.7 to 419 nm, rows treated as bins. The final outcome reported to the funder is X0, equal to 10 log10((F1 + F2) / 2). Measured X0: 10.3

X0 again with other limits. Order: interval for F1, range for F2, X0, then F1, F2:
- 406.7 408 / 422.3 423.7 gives 10.6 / 11.25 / 11.7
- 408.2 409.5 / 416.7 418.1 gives 10.0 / 9.91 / 10.1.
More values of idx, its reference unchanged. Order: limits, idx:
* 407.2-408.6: 0.47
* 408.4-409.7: 0.17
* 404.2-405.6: 0.31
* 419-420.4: 0.18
